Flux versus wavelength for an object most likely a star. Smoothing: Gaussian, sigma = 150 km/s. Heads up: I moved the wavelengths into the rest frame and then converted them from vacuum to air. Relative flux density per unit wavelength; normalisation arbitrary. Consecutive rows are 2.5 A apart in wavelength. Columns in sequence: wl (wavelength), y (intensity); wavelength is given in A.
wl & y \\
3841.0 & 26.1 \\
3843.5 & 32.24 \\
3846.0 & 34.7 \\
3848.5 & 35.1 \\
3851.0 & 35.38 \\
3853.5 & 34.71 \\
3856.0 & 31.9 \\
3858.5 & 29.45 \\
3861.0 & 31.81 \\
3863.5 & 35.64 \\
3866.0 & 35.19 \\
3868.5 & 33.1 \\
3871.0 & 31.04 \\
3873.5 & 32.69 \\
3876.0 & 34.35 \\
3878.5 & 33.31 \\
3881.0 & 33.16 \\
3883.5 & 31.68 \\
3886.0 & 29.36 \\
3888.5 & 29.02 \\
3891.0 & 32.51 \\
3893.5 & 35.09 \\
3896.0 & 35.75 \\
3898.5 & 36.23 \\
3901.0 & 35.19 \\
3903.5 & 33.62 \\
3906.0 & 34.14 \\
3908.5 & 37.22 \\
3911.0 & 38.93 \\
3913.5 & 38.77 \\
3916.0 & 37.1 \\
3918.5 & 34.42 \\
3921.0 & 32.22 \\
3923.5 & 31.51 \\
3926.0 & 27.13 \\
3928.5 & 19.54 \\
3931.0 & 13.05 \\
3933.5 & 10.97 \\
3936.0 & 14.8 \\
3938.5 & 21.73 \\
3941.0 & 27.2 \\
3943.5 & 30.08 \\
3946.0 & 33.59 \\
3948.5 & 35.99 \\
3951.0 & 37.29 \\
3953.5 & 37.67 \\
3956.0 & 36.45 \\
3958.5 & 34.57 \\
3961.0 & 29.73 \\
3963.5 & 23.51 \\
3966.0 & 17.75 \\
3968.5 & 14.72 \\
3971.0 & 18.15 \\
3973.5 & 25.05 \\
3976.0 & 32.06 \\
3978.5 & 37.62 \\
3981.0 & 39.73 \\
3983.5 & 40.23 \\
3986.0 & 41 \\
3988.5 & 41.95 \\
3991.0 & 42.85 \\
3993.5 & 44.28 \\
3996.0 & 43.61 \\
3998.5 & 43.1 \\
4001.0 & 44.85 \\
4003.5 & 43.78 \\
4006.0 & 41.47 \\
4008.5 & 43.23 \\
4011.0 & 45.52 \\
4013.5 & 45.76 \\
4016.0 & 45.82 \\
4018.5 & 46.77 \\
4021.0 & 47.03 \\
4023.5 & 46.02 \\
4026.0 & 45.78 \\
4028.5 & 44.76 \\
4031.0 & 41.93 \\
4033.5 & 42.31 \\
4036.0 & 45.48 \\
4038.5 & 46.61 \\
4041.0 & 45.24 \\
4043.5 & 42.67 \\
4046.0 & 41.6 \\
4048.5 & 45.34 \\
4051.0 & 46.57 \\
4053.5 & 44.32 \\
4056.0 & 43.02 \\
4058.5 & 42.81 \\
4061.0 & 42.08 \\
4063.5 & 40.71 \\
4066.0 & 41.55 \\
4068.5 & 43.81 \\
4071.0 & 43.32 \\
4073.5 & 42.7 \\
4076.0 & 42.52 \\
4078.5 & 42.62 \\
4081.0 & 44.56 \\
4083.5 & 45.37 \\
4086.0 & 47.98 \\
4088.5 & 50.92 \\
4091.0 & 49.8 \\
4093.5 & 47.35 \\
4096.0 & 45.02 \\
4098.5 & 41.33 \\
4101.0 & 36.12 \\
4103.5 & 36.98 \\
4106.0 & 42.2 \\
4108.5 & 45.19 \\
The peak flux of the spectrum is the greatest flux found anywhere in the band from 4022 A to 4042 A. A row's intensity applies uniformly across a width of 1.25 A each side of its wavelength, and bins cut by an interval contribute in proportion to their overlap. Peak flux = 46.61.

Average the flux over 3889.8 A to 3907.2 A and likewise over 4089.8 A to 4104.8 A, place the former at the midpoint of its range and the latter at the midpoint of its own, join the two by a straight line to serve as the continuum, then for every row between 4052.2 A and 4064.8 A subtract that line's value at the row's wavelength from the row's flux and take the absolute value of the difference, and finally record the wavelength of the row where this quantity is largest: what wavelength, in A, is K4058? 4053.5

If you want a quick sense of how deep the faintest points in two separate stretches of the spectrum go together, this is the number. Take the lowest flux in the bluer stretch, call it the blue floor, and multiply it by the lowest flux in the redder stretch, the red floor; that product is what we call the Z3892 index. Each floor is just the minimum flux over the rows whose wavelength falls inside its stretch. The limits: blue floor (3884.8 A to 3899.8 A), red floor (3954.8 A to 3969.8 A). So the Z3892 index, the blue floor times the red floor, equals 427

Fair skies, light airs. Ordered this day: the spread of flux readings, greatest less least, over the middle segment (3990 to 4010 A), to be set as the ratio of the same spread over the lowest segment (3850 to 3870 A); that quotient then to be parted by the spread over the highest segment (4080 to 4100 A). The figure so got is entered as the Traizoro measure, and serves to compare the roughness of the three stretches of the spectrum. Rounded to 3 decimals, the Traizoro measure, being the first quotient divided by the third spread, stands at 0.057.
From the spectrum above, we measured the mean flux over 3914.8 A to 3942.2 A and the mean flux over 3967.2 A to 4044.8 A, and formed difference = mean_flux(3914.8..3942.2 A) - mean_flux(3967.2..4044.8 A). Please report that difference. -16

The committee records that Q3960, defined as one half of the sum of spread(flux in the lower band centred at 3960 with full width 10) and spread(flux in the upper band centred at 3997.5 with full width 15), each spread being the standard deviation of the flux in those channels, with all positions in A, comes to 3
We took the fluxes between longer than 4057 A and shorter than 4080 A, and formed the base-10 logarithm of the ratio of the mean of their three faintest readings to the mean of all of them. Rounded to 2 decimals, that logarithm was -0.01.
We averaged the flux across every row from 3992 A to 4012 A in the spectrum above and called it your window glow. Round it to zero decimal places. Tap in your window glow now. 44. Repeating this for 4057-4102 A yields 44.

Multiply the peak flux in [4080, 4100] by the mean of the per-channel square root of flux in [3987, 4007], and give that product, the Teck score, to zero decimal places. 335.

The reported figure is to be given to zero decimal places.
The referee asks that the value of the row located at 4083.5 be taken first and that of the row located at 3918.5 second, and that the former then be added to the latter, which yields 80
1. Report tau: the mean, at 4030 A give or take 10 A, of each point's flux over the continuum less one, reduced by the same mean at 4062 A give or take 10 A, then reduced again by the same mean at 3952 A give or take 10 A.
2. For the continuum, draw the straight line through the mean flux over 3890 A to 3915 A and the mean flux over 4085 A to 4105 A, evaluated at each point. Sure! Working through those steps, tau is 0.18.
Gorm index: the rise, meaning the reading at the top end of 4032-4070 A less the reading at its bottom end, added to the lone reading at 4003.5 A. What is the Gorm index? 45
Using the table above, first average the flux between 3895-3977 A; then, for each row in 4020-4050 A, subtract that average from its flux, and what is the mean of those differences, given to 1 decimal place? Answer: 15.3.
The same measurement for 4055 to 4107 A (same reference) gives 14.2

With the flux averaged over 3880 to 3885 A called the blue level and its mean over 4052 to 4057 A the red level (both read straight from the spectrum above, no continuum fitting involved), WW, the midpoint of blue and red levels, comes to 38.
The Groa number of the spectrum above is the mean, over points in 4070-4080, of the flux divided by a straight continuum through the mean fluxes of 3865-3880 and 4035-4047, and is 0.92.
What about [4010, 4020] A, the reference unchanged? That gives 1.08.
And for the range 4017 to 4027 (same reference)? 1.08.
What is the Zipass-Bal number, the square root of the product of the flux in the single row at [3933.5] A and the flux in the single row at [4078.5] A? 21.6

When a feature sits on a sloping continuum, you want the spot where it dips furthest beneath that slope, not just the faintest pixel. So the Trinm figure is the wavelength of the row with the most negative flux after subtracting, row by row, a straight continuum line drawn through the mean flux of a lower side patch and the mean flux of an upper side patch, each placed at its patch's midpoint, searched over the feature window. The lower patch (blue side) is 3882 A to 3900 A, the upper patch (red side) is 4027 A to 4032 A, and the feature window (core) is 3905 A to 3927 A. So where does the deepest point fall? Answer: 3926.0 A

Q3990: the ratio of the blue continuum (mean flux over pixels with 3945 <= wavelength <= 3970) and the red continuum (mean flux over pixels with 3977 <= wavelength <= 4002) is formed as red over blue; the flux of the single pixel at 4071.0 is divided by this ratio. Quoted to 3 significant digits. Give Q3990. 31.1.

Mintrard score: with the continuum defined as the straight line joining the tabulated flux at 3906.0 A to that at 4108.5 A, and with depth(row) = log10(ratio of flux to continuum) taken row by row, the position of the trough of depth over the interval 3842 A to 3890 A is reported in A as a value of 3888.5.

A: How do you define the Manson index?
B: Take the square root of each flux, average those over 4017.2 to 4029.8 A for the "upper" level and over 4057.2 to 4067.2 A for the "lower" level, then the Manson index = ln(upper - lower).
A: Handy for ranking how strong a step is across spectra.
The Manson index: -1.1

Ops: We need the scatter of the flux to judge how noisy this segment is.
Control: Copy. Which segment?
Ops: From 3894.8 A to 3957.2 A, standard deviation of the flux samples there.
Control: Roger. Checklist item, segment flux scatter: 8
